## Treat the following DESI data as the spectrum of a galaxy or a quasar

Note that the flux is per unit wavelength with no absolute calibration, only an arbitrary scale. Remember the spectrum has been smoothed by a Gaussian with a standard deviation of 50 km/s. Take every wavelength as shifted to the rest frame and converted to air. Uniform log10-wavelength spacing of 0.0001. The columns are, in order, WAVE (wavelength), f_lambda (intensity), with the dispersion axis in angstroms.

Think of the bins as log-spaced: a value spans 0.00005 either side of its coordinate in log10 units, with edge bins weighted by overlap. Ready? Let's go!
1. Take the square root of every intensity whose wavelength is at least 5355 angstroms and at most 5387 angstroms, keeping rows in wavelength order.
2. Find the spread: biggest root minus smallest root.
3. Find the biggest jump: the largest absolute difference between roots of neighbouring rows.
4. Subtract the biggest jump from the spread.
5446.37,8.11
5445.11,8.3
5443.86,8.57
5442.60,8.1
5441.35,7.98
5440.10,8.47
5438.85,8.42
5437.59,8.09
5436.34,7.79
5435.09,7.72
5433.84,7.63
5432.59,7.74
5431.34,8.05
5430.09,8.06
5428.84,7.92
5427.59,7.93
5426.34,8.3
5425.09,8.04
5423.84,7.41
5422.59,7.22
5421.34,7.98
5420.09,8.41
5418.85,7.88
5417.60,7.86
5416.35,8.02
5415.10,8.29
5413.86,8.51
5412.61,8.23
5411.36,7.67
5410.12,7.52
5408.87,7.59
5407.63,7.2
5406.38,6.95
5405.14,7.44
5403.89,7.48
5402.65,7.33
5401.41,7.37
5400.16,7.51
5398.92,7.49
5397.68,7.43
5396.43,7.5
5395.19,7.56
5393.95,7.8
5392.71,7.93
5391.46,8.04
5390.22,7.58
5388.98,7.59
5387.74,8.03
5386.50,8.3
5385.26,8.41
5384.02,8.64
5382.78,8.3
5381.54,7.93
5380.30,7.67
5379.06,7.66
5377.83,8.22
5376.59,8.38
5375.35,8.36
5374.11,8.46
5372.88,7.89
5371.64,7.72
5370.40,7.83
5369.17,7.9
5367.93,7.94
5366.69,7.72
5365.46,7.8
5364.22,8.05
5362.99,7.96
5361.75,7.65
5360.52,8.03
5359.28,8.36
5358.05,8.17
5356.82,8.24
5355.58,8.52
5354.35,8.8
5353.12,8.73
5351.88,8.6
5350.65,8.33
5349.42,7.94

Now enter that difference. 0.074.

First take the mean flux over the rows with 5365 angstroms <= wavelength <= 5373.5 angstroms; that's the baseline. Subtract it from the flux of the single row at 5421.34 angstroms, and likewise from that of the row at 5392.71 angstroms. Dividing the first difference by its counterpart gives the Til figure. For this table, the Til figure 1.5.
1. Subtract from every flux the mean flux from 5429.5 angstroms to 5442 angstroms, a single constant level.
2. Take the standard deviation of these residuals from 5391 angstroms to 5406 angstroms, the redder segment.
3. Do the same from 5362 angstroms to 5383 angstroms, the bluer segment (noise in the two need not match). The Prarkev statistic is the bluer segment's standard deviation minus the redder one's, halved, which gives 0.019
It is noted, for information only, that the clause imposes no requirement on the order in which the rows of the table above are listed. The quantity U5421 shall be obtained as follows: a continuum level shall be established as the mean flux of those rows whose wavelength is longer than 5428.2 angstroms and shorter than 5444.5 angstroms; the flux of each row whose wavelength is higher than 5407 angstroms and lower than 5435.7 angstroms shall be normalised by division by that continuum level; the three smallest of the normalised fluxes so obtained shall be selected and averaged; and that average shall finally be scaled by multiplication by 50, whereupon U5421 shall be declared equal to 45.2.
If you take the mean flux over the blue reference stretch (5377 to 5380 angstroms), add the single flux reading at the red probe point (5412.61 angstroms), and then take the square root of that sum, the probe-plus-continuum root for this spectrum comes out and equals 4.02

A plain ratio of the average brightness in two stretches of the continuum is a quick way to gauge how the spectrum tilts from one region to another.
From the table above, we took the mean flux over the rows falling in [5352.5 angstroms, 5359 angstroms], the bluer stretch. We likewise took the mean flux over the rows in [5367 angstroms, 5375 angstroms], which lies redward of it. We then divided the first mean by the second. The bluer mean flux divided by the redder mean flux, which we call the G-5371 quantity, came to 1.07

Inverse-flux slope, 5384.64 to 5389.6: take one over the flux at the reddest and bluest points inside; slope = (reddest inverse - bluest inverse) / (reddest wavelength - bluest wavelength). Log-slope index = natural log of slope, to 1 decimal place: -5.7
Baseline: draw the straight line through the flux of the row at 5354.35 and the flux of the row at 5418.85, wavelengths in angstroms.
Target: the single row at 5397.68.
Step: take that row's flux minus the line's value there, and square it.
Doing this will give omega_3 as 0.57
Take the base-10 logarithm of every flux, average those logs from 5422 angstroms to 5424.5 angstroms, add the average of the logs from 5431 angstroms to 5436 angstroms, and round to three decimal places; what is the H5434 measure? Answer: 1.755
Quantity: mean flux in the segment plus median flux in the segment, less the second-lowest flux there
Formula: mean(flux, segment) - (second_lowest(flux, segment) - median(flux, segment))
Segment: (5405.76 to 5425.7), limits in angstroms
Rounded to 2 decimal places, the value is 8.47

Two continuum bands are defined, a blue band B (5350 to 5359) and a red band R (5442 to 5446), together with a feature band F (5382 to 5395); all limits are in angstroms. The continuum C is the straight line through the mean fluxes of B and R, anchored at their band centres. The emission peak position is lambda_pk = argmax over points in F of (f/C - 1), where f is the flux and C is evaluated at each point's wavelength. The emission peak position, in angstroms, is 5384.02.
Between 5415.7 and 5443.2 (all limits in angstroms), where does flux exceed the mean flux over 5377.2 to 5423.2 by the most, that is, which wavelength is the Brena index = 5440.10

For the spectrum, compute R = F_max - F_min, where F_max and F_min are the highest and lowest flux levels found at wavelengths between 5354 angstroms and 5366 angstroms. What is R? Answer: 1.15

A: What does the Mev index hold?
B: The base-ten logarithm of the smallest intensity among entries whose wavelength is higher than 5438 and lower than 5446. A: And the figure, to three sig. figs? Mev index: 0.902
